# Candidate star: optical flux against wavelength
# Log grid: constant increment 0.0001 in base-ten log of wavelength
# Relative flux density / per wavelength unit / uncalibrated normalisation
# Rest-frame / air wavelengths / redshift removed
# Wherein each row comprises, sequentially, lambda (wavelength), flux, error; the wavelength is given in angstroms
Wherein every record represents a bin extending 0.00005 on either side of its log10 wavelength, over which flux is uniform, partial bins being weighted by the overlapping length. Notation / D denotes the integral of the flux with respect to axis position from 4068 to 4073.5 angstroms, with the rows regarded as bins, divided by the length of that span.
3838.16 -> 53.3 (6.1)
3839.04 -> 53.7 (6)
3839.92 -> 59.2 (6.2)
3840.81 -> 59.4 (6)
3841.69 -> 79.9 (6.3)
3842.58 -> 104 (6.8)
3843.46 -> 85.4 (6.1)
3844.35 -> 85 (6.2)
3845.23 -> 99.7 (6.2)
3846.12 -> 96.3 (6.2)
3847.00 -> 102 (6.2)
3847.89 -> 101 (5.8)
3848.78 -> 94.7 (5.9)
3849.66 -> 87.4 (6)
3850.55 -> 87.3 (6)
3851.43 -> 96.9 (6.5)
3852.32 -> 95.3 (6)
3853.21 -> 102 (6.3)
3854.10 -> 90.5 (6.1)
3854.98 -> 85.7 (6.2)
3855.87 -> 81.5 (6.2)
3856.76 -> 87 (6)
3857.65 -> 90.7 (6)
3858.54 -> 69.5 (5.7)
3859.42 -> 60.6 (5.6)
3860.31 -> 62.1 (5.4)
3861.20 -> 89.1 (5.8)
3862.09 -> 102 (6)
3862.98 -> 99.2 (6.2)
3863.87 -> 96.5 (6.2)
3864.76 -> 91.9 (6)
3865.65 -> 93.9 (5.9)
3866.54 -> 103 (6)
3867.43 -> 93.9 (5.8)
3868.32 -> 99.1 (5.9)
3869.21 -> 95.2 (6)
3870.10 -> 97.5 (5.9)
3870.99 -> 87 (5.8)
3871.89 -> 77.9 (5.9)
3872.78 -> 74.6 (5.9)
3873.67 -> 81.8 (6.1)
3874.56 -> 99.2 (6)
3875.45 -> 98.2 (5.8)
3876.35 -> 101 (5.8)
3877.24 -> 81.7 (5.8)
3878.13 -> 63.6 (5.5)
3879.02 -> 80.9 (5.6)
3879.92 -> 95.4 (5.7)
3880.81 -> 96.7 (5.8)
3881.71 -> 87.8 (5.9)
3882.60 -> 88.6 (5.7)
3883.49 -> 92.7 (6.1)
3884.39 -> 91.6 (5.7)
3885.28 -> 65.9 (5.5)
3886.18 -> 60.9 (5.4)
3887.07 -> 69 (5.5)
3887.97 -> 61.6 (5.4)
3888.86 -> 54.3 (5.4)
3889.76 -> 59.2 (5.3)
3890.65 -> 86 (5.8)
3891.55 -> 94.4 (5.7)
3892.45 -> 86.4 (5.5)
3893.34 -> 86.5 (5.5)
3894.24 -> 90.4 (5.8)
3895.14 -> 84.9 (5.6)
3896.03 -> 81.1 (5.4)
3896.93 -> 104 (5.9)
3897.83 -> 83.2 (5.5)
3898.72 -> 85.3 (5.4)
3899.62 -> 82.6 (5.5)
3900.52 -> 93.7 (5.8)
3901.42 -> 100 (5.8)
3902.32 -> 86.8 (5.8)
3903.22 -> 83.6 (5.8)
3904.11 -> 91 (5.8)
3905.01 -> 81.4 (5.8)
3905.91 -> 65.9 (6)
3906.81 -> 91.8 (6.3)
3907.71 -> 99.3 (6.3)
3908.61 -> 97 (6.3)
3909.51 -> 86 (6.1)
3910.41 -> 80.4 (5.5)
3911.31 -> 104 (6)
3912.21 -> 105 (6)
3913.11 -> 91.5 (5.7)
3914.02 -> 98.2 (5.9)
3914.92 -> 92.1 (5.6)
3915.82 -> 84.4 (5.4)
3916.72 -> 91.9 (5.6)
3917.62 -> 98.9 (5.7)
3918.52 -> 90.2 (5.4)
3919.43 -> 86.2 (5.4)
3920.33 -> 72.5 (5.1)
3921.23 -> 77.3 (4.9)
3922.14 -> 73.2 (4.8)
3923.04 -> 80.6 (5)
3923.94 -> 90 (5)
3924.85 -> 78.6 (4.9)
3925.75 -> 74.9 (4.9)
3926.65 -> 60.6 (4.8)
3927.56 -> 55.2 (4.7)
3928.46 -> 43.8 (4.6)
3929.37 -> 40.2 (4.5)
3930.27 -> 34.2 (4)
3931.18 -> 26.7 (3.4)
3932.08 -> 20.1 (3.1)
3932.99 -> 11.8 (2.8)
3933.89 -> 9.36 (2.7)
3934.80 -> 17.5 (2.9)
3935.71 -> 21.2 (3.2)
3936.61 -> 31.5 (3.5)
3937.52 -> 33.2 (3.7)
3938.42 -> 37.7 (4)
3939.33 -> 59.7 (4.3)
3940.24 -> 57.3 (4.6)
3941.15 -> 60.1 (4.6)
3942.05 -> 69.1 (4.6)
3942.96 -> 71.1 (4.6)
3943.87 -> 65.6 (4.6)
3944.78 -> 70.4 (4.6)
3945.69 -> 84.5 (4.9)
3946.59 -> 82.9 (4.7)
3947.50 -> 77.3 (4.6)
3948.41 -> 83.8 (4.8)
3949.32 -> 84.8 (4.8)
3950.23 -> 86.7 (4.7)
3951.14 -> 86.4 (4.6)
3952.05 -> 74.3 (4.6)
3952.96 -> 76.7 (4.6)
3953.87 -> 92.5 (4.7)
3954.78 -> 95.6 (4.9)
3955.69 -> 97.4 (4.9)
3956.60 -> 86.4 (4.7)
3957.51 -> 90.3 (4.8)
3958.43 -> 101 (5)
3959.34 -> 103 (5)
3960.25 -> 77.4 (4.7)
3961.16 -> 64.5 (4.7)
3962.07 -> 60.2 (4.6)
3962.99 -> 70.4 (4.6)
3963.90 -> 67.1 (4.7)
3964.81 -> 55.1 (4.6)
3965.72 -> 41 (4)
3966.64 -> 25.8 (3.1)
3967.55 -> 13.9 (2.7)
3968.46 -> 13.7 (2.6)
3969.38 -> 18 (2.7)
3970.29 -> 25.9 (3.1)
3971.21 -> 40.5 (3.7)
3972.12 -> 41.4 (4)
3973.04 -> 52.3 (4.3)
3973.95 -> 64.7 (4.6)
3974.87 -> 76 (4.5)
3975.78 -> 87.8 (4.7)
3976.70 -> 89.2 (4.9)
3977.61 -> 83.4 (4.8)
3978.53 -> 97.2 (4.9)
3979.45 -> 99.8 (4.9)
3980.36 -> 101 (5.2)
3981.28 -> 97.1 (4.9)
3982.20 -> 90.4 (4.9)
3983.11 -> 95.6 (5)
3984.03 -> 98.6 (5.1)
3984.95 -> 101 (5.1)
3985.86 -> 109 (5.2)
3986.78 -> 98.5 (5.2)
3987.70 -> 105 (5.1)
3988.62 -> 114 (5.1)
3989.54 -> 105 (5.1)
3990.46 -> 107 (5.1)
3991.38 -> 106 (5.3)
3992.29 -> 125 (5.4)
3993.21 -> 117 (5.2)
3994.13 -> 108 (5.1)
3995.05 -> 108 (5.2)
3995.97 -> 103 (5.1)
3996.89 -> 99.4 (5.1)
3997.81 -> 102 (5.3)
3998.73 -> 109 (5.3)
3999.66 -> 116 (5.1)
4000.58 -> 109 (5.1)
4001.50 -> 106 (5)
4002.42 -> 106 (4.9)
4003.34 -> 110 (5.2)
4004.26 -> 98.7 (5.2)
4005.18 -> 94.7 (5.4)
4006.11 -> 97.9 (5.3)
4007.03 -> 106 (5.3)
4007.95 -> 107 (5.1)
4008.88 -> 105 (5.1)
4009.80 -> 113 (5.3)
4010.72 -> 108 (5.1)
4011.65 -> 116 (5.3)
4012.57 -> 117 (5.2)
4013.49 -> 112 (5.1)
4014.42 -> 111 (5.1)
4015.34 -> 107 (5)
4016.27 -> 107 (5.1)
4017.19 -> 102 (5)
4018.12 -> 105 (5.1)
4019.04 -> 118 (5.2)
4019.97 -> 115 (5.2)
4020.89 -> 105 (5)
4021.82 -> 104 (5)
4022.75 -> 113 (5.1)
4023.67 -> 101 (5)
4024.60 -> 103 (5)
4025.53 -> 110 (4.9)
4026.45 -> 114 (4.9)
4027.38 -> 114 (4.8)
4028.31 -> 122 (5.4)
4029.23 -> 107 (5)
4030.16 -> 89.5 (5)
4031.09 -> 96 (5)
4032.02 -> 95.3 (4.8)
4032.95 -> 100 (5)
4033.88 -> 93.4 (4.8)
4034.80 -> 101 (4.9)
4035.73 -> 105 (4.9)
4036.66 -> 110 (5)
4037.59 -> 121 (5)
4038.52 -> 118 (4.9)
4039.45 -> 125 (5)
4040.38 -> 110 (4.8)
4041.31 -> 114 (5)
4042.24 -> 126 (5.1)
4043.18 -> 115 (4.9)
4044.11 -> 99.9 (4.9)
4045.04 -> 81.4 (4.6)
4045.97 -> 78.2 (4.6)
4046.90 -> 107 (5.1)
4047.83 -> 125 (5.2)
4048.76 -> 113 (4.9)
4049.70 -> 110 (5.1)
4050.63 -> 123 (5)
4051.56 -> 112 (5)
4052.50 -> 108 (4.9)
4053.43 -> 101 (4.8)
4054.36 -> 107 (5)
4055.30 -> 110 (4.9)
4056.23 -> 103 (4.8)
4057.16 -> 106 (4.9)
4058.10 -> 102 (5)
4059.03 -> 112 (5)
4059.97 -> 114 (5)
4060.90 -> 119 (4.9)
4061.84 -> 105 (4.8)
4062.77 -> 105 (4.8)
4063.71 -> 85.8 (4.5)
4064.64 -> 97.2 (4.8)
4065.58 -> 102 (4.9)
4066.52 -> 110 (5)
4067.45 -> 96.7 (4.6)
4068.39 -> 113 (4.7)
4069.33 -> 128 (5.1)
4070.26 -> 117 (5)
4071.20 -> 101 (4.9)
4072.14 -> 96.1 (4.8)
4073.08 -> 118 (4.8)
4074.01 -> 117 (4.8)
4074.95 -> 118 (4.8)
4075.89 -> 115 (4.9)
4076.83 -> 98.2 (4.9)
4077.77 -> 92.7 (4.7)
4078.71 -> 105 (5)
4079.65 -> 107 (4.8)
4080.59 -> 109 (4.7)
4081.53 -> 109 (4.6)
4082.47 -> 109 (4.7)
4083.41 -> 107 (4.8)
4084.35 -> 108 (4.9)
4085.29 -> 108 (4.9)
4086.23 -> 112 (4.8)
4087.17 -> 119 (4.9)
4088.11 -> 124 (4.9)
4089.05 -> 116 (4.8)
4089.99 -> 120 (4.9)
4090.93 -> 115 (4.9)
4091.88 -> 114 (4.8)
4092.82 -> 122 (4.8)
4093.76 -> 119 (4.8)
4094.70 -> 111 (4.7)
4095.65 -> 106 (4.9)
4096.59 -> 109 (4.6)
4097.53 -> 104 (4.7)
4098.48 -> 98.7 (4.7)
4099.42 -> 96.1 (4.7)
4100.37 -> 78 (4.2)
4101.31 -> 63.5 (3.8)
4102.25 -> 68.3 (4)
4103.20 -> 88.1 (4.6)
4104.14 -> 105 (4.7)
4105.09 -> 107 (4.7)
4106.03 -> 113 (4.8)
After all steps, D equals 112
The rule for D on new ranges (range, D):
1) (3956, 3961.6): 87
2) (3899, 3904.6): 89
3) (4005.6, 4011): 106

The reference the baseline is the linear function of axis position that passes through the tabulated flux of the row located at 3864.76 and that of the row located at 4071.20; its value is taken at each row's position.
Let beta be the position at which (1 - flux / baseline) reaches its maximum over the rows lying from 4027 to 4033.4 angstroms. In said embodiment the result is 4030.16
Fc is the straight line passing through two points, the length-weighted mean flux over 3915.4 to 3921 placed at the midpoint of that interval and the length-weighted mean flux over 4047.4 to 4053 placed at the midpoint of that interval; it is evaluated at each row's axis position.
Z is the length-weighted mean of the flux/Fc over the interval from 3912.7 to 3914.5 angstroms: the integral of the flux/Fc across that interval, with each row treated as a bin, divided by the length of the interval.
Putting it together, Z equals 1.10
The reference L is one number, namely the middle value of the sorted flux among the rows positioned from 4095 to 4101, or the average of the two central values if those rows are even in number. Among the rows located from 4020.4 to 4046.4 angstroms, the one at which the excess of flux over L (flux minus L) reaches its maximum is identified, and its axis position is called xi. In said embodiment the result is 4042.24 angstroms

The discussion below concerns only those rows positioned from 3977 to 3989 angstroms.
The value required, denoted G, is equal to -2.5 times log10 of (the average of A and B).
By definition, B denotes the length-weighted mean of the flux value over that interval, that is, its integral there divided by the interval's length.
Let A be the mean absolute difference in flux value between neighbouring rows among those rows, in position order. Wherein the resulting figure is -4.30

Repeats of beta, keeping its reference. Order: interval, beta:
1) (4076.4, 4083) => 4077.77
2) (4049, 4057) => 4053.43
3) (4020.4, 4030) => 4023.67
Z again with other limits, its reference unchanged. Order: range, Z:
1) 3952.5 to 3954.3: 0.89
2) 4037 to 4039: 1.06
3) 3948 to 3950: 0.90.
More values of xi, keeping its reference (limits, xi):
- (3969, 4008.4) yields 3992.29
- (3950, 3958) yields 3955.69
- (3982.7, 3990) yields 3988.62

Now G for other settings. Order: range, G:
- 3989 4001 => -4.40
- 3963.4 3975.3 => -3.51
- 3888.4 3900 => -4.16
